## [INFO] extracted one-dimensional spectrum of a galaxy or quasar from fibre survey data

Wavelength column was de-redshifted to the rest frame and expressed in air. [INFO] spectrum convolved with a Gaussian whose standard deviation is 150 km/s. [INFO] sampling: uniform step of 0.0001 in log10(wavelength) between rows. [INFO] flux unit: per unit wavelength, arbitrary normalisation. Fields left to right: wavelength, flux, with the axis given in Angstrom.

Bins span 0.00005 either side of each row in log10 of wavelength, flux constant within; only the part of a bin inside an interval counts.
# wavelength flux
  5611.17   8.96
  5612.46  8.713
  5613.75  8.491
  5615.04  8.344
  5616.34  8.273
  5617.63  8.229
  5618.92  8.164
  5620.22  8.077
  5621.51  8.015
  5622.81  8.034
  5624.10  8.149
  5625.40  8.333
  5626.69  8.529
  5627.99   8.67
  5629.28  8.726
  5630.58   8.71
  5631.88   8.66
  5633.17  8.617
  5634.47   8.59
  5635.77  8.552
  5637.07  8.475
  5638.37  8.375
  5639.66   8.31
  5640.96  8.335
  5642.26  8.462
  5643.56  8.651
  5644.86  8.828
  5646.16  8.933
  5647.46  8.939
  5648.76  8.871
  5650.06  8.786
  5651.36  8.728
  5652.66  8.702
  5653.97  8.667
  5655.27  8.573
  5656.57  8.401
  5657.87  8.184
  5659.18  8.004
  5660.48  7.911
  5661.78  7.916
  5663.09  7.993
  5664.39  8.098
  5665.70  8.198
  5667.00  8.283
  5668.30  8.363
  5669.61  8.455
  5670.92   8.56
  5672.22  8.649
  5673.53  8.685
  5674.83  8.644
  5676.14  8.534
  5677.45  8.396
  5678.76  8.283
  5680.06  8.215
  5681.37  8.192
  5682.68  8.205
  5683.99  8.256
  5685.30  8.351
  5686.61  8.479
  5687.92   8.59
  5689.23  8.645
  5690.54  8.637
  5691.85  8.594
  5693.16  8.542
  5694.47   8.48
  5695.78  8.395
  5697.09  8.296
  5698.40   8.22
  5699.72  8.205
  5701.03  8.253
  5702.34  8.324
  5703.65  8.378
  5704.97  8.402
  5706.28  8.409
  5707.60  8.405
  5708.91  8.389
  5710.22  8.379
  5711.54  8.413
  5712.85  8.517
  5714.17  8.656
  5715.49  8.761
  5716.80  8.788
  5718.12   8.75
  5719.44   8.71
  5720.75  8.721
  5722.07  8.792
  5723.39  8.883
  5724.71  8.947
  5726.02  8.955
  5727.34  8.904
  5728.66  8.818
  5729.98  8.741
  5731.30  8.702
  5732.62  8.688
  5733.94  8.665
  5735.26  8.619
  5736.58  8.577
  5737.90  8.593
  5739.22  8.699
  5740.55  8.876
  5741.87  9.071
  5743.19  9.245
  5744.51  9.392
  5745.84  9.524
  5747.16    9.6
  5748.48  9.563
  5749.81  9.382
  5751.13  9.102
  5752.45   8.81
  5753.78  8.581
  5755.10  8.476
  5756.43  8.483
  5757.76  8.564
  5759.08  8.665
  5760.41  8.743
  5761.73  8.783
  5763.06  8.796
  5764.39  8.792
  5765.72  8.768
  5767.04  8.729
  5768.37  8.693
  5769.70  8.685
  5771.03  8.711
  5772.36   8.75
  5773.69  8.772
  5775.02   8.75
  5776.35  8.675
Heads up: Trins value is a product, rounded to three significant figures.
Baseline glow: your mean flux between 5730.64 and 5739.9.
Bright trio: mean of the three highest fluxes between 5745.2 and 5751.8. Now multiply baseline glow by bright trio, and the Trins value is 82.7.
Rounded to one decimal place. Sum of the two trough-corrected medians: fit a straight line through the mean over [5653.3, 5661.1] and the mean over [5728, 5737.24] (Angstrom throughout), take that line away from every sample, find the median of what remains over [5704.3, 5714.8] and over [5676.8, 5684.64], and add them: -0.3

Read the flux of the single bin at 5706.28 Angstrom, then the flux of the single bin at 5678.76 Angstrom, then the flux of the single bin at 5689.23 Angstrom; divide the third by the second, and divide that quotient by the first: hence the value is 0.124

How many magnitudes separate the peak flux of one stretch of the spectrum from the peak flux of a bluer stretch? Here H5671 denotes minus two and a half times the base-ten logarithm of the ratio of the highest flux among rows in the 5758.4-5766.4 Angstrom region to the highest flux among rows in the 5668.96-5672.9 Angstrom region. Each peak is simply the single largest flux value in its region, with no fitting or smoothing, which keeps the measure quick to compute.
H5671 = -0.018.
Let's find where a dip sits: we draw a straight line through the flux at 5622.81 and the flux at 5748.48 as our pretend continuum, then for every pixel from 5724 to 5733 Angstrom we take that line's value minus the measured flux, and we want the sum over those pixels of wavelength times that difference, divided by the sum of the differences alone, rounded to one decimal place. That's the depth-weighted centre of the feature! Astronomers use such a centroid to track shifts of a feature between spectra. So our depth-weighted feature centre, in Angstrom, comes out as 5729.4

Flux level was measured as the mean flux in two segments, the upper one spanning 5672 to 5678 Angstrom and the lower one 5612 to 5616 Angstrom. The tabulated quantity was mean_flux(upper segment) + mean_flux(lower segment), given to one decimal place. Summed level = 17.1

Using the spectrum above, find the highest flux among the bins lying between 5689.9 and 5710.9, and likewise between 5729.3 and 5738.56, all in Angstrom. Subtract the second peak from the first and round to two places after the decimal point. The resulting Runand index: -0.10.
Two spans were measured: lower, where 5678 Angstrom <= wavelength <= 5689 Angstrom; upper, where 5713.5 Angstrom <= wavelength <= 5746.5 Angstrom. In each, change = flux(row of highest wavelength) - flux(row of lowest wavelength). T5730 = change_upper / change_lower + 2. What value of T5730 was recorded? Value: 4.8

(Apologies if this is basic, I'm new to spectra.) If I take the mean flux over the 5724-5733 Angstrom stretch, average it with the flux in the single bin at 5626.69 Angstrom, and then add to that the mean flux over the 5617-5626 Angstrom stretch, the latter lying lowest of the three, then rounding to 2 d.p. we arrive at 16.82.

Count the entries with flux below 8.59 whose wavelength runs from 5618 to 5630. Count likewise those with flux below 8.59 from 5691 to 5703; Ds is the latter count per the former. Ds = 1.1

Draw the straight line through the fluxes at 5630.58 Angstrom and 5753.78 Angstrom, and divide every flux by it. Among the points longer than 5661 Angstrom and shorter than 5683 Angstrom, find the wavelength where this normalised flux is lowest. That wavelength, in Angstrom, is 5661.78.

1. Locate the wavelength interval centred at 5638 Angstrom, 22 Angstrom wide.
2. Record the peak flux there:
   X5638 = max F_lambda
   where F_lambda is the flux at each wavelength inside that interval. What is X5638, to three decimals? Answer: 8.939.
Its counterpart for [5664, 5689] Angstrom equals 8.685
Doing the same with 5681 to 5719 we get 8.788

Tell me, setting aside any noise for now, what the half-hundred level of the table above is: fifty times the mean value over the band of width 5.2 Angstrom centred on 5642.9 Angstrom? 428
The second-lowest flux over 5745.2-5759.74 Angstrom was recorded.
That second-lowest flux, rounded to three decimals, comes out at 8.483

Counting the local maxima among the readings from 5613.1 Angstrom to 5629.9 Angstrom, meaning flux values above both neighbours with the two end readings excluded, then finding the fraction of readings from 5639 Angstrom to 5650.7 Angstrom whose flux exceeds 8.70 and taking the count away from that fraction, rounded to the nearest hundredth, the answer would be 0.56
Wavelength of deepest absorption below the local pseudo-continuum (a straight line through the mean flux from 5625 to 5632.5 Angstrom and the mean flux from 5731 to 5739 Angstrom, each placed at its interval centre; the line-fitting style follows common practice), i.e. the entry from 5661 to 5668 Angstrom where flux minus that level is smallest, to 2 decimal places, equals 5661.78 Angstrom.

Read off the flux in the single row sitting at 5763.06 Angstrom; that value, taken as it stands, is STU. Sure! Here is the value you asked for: 8.796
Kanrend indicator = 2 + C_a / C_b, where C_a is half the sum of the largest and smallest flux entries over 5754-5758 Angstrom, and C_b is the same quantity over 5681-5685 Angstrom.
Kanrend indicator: 3.036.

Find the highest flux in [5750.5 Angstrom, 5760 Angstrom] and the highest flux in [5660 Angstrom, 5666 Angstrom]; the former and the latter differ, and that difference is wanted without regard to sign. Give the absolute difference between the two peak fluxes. 0.90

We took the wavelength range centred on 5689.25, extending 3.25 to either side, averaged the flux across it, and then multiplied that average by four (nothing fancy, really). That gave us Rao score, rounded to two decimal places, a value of 34.36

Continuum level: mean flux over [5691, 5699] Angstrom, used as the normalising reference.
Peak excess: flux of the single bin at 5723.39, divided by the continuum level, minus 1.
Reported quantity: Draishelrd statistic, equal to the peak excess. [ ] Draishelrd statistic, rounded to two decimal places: 0.05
